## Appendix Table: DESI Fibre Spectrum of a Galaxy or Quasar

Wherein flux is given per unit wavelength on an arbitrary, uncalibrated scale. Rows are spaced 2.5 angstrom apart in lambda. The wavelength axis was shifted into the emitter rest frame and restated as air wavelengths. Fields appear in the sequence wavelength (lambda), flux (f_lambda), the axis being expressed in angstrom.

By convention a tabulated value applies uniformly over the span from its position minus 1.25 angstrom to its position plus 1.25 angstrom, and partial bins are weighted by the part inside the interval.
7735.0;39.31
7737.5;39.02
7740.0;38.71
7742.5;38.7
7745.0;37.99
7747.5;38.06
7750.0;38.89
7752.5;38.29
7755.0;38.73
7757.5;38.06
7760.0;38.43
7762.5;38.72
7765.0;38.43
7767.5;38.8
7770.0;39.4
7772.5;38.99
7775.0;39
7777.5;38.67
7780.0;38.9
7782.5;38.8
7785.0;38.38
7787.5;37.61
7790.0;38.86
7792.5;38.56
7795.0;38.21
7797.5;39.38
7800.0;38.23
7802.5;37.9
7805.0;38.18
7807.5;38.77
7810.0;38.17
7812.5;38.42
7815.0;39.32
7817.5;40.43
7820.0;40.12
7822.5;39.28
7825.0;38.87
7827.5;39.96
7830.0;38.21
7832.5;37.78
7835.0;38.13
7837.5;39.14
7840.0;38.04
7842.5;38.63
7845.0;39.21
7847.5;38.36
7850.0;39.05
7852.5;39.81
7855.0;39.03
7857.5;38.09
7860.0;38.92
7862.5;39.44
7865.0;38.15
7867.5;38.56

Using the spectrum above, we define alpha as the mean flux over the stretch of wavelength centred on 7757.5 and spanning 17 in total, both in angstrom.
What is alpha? 38.5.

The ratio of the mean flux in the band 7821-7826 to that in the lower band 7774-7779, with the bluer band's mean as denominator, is 1.01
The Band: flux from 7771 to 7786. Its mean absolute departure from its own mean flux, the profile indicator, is 0.18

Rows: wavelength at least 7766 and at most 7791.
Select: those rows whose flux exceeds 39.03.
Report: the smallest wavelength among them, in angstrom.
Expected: 7770.0 angstrom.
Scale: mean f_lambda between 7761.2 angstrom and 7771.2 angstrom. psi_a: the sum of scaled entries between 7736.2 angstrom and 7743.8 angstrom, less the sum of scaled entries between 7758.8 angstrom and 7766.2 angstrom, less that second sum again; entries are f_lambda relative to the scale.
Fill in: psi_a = -2.95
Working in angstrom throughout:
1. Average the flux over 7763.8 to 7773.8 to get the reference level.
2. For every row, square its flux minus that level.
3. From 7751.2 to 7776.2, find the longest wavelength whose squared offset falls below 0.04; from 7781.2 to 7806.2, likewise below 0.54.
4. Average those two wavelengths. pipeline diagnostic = 7790 angstrom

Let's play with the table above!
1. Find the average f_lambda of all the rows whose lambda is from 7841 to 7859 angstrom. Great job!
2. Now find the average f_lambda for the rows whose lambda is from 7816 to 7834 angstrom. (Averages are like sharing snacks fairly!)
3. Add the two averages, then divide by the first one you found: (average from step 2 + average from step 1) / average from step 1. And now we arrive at 2.009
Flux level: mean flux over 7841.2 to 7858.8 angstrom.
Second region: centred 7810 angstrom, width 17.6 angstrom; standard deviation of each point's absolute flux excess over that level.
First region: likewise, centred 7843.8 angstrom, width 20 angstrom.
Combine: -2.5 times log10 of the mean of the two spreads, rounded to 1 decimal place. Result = 1.1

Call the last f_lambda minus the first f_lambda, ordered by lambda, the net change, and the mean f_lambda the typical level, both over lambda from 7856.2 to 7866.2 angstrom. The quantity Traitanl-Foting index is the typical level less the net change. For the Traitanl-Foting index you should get 38.6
